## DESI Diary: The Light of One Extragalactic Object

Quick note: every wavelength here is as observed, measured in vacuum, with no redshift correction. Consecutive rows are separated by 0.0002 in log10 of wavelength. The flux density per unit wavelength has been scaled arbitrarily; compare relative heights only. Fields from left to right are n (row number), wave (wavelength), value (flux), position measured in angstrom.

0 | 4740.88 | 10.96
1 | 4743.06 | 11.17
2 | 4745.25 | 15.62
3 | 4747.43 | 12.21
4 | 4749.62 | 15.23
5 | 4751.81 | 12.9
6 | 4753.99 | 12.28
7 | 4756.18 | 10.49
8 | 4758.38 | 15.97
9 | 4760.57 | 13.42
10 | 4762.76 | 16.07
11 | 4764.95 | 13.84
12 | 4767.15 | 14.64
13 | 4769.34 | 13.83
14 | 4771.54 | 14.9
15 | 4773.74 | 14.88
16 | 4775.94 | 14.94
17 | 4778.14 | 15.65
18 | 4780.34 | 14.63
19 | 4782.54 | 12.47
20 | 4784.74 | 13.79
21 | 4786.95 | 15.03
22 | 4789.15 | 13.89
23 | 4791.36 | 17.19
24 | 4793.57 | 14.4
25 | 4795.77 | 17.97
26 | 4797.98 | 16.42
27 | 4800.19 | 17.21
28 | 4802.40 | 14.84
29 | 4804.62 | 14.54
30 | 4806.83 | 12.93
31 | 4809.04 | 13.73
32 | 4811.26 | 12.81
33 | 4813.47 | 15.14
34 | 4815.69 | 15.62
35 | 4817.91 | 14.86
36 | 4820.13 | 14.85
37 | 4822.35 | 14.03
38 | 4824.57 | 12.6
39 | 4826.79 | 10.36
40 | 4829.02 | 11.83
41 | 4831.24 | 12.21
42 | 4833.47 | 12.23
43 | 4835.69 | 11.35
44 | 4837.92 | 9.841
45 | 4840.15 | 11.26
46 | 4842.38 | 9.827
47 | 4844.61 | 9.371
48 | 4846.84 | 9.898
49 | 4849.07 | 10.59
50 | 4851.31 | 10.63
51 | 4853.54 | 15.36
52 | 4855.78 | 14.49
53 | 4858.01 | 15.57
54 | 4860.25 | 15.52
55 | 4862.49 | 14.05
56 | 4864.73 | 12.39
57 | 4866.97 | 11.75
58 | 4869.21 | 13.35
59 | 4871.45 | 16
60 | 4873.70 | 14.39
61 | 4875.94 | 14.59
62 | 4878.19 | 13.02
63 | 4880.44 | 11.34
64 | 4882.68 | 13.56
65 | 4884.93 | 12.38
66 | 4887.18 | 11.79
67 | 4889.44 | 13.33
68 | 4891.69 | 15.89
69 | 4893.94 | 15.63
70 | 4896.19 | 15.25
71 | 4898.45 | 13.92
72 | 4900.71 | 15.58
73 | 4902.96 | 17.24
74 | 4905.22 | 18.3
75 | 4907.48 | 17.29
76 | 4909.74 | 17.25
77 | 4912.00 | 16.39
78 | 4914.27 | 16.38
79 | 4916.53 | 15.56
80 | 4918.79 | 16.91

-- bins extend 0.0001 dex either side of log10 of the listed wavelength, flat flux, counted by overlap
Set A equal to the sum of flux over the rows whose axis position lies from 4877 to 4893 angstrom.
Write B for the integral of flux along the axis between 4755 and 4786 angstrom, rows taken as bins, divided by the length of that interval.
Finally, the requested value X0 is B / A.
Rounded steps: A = 91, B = 14.2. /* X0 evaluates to 0.16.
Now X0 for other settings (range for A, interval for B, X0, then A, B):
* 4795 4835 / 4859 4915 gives 0.06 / 254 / 14.7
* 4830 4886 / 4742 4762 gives 0.04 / 315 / 13.3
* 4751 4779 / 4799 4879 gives 0.07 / 184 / 13.1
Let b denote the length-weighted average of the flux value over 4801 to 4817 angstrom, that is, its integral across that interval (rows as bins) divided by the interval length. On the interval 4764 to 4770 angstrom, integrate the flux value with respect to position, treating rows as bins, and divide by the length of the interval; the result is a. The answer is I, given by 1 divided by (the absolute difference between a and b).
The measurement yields 6.3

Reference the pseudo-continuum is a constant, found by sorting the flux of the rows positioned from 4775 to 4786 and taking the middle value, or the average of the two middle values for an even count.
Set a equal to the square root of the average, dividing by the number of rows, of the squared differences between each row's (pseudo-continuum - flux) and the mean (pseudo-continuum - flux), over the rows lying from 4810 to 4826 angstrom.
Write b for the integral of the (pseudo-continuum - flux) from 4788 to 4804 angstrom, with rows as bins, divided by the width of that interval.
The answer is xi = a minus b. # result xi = 2.4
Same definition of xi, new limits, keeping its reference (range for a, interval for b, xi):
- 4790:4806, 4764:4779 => 1.4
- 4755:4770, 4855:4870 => 1.0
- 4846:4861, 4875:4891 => 0.7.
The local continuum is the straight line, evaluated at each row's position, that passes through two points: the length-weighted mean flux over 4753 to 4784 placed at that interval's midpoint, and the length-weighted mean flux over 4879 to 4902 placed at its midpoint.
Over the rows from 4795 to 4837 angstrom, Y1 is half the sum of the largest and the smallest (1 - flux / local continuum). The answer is -0.007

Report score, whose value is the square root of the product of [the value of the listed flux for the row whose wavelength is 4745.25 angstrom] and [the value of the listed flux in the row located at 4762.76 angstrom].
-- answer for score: 15.8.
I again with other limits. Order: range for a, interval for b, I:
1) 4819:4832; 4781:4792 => 0.6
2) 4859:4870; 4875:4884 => 2.8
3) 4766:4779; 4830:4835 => 0.4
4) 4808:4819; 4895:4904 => 0.9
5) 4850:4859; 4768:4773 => 2.0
